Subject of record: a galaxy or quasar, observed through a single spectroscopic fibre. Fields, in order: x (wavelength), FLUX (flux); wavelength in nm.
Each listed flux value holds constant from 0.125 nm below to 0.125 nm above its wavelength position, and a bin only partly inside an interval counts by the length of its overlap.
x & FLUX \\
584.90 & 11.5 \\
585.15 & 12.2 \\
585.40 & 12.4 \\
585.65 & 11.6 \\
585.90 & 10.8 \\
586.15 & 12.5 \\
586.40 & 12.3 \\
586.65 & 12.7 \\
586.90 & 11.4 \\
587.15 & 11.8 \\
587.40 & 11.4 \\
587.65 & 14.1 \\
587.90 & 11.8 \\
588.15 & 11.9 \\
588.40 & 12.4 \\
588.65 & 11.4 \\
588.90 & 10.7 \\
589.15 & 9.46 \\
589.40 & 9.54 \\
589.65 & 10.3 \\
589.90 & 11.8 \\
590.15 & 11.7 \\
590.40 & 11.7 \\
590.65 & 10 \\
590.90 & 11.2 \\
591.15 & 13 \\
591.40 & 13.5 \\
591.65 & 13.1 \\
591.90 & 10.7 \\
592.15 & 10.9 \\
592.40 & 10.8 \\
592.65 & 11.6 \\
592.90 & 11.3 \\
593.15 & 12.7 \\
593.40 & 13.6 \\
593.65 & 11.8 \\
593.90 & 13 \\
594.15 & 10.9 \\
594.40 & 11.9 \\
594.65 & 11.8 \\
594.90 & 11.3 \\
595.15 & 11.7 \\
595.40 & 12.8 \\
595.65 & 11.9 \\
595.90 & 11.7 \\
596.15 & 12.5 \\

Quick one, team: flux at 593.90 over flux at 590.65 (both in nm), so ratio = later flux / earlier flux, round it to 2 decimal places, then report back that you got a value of 1.30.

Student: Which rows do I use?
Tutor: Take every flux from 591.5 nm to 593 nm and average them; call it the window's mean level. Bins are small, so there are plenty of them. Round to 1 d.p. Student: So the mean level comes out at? 11.4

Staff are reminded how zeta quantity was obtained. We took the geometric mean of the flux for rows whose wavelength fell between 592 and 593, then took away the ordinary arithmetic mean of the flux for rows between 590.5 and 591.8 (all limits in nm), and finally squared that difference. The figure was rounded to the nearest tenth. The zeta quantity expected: 1.0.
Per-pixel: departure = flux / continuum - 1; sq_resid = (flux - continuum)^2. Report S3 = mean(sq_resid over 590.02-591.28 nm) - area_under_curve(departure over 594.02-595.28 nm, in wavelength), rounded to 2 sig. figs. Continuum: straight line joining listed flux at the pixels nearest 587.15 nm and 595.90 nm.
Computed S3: 1.0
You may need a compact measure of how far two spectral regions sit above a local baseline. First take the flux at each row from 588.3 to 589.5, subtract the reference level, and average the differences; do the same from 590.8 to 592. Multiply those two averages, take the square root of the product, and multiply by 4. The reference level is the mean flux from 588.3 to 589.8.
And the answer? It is 1.3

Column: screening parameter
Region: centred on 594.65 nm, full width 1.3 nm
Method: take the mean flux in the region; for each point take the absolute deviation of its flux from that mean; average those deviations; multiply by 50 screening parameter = 17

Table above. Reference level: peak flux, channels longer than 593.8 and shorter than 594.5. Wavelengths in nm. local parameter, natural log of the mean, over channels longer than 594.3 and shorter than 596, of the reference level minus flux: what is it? 0.12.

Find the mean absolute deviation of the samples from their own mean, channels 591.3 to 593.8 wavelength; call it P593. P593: 0.98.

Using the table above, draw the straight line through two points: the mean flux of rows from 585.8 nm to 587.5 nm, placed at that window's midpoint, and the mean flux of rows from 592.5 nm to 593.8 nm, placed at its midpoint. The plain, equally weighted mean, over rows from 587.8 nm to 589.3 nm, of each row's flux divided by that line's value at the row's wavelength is 0.94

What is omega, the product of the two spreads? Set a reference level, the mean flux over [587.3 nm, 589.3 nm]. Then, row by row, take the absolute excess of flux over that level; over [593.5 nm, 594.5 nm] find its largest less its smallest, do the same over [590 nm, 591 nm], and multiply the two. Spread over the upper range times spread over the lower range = 1.9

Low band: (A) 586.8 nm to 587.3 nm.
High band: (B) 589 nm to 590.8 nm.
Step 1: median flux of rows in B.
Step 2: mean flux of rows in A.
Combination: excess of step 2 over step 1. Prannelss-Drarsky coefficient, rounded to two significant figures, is 1.3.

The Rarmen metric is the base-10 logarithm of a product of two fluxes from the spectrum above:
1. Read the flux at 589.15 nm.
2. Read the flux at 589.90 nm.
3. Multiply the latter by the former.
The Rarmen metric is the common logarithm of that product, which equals 2.05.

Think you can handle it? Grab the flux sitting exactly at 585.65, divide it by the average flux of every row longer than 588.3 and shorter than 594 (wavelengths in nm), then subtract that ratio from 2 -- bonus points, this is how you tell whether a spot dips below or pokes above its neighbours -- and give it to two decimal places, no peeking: 1.00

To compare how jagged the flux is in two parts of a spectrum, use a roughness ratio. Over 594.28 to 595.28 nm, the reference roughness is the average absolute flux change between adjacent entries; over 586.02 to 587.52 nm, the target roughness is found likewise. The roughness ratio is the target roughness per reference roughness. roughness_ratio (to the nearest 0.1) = 1.6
